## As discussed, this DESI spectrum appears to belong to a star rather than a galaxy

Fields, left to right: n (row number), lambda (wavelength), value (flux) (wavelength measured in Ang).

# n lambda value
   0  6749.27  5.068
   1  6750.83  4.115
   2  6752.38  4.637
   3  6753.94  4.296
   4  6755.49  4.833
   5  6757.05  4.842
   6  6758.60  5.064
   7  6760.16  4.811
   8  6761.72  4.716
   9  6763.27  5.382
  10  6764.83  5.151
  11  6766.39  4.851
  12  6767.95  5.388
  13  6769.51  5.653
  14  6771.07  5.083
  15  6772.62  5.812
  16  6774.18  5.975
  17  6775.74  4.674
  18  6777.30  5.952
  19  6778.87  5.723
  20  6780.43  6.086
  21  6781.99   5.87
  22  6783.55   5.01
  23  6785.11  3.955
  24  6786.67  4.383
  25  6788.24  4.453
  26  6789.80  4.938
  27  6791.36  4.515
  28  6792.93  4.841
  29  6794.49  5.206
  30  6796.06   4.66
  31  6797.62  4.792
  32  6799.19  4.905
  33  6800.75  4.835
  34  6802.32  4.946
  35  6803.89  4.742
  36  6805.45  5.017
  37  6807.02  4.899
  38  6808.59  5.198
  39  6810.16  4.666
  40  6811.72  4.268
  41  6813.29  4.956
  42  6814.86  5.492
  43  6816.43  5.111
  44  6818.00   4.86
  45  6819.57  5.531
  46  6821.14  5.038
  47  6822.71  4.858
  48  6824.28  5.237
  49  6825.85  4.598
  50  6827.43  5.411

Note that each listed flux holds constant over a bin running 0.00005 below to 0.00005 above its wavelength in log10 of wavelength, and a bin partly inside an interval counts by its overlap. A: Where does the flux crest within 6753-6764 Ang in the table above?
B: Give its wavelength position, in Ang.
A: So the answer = 6763.27 Ang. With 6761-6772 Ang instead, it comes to 6769.51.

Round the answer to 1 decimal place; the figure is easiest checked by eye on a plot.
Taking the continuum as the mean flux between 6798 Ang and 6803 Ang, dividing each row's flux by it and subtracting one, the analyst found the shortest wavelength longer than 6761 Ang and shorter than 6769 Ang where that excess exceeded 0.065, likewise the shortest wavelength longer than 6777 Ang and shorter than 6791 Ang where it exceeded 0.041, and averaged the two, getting 6770.3 Ang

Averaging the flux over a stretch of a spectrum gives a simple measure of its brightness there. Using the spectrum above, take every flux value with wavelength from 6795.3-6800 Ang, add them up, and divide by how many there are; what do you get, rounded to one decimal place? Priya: 4.8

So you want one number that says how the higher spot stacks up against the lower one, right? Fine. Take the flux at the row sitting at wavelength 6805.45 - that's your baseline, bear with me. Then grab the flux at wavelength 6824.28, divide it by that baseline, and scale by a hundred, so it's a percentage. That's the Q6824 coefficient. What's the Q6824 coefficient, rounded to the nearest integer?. 104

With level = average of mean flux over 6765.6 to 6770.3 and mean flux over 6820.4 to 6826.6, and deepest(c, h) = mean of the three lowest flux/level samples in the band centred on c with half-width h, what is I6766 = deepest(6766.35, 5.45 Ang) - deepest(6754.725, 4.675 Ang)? 0.10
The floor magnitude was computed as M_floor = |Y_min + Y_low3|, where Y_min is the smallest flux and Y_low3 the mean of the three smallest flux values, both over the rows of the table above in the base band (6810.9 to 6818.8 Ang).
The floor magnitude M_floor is 9.0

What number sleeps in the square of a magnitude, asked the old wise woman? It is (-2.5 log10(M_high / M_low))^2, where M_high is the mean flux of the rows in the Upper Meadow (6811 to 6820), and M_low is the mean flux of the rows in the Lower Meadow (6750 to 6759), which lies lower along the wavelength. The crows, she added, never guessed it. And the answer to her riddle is 0.0083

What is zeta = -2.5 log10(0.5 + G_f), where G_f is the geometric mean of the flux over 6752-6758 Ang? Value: -1.78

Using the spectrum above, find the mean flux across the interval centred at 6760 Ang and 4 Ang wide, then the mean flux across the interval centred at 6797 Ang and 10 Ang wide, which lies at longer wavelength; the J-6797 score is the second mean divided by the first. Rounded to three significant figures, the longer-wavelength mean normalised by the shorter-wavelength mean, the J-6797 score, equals 1.00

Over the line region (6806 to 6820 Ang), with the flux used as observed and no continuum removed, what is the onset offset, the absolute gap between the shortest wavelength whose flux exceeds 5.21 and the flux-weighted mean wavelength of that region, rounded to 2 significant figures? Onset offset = 1.4 Ang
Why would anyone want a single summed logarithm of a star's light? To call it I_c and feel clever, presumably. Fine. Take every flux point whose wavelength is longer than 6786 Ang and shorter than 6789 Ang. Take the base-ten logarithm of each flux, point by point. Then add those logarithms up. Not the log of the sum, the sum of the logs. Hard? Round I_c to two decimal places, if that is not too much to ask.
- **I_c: 1.29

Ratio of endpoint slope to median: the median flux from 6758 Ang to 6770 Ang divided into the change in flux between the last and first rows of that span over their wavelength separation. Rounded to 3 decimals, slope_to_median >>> 0.011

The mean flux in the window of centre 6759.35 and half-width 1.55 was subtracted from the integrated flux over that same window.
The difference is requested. 10.4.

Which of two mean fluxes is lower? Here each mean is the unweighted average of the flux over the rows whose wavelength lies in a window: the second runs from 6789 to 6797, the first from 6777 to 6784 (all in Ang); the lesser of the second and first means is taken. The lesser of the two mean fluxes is 4.83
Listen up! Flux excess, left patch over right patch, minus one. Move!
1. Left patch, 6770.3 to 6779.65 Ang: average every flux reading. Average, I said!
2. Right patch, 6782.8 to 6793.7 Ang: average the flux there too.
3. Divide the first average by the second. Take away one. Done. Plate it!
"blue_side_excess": 0.21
